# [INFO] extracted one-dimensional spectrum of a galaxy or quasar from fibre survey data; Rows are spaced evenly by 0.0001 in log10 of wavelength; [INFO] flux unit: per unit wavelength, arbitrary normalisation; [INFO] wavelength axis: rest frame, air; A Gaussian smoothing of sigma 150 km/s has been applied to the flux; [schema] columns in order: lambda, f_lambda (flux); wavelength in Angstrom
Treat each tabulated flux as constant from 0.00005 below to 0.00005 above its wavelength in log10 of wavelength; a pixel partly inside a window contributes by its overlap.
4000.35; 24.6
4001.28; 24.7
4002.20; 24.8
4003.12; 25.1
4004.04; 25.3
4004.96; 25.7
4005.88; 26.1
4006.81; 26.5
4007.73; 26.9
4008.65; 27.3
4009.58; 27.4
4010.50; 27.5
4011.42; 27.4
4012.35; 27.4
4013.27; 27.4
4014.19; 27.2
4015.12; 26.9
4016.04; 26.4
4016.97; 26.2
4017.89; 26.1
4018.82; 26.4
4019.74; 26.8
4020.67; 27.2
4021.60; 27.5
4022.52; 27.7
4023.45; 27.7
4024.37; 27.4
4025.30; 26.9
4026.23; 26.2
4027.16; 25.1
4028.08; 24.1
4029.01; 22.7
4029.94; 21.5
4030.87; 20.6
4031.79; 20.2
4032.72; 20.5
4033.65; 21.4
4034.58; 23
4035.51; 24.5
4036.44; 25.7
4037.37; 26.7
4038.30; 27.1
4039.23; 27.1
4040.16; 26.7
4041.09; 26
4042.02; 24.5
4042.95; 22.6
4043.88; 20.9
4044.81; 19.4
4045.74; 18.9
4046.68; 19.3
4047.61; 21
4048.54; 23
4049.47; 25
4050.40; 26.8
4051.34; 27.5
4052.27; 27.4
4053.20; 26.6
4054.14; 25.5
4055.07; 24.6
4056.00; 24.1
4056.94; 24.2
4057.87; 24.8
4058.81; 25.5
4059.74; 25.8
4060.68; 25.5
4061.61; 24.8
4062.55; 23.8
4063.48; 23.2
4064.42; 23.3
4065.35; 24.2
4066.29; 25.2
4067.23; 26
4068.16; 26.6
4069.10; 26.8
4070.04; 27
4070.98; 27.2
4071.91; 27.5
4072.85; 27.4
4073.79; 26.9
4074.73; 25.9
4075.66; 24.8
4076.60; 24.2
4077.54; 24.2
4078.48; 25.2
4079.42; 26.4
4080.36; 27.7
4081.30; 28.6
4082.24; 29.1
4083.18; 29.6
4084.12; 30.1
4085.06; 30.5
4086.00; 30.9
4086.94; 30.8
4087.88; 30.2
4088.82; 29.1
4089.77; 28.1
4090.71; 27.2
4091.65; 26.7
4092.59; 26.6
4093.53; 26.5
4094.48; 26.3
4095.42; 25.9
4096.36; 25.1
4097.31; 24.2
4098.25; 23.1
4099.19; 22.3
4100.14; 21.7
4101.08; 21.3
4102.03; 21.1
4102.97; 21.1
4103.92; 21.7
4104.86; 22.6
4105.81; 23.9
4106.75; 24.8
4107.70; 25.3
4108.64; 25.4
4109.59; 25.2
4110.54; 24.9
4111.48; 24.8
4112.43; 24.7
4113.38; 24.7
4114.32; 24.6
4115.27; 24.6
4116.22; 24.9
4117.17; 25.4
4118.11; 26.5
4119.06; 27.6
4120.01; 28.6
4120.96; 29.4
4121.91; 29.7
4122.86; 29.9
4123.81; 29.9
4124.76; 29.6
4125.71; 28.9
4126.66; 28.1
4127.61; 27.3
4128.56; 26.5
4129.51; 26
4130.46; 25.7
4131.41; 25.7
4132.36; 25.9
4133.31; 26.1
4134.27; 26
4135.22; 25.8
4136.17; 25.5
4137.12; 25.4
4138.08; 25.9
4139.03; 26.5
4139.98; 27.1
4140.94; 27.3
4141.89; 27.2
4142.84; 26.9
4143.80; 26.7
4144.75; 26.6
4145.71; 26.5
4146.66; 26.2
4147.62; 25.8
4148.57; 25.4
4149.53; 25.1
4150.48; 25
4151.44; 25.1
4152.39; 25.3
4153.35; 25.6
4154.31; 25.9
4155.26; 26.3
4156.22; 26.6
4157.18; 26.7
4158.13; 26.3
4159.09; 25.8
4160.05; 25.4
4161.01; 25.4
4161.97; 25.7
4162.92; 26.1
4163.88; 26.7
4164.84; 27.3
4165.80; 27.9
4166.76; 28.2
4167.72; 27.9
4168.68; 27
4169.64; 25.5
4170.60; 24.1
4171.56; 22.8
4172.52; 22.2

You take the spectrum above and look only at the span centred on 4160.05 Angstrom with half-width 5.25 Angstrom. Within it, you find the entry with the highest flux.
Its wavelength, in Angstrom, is 4164.84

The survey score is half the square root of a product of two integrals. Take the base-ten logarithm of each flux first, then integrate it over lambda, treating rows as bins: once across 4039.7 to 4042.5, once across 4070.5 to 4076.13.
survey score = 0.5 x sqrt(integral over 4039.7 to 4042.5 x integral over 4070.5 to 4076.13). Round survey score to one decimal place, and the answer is 2.8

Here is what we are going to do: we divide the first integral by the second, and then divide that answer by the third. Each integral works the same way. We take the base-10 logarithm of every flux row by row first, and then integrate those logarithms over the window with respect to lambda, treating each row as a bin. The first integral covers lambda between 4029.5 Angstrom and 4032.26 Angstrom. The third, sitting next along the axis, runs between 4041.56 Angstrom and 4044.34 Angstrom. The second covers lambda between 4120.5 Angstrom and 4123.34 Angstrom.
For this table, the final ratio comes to 0.2313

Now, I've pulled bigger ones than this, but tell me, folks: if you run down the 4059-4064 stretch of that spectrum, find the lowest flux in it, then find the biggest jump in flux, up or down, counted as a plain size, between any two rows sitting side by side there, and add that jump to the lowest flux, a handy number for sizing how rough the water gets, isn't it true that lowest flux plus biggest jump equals 24.2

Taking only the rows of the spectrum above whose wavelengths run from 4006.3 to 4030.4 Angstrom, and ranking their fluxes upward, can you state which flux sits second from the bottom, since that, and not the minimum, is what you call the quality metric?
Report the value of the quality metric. 22.7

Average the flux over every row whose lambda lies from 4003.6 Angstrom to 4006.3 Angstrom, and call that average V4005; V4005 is 25.7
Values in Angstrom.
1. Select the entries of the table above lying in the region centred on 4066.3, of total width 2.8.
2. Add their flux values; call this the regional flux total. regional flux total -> 75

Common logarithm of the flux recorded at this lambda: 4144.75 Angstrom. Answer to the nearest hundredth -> 1.42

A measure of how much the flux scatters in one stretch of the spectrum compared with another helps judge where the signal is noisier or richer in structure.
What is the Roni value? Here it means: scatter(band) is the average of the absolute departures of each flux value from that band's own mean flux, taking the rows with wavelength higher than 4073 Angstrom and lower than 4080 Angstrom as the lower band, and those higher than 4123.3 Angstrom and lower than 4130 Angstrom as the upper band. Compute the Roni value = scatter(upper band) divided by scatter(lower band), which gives 1.4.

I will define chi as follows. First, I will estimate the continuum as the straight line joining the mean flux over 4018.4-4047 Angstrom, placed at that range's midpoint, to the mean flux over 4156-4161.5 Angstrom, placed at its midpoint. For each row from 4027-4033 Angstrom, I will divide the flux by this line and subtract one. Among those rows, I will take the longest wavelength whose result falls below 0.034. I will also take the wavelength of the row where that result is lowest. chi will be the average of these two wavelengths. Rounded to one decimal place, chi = 4032.3 Angstrom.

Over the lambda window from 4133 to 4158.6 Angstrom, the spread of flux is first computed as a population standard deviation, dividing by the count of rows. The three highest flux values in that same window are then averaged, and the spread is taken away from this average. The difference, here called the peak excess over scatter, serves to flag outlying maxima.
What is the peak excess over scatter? 26.5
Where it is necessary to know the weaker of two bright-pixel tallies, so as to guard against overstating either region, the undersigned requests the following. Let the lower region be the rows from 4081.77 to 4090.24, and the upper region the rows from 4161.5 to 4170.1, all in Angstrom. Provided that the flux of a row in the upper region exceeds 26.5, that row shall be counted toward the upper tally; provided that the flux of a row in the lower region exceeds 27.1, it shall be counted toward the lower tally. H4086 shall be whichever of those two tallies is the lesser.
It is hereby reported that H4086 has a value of 6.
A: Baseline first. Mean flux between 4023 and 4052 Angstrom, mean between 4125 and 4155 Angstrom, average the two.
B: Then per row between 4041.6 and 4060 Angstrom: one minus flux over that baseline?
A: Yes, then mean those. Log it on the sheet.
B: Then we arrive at 0.05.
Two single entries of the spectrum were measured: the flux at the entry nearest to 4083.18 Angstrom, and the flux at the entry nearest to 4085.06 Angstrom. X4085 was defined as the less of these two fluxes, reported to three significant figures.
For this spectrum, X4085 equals 29.6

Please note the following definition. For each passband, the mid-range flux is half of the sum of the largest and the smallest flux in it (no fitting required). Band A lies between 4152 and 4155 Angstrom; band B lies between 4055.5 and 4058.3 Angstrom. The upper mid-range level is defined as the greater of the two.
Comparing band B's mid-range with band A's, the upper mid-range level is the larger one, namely 25.6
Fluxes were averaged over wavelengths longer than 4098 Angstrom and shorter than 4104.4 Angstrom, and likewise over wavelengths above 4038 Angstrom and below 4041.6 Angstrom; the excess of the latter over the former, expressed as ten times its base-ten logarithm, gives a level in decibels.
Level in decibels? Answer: 7.0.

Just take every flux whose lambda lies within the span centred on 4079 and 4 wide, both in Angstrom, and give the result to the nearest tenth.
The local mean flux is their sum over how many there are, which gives 25.9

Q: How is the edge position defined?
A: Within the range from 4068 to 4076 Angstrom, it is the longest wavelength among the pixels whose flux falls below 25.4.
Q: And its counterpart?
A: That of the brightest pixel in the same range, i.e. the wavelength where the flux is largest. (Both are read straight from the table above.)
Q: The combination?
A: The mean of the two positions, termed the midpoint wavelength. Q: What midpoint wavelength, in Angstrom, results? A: 4073.8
